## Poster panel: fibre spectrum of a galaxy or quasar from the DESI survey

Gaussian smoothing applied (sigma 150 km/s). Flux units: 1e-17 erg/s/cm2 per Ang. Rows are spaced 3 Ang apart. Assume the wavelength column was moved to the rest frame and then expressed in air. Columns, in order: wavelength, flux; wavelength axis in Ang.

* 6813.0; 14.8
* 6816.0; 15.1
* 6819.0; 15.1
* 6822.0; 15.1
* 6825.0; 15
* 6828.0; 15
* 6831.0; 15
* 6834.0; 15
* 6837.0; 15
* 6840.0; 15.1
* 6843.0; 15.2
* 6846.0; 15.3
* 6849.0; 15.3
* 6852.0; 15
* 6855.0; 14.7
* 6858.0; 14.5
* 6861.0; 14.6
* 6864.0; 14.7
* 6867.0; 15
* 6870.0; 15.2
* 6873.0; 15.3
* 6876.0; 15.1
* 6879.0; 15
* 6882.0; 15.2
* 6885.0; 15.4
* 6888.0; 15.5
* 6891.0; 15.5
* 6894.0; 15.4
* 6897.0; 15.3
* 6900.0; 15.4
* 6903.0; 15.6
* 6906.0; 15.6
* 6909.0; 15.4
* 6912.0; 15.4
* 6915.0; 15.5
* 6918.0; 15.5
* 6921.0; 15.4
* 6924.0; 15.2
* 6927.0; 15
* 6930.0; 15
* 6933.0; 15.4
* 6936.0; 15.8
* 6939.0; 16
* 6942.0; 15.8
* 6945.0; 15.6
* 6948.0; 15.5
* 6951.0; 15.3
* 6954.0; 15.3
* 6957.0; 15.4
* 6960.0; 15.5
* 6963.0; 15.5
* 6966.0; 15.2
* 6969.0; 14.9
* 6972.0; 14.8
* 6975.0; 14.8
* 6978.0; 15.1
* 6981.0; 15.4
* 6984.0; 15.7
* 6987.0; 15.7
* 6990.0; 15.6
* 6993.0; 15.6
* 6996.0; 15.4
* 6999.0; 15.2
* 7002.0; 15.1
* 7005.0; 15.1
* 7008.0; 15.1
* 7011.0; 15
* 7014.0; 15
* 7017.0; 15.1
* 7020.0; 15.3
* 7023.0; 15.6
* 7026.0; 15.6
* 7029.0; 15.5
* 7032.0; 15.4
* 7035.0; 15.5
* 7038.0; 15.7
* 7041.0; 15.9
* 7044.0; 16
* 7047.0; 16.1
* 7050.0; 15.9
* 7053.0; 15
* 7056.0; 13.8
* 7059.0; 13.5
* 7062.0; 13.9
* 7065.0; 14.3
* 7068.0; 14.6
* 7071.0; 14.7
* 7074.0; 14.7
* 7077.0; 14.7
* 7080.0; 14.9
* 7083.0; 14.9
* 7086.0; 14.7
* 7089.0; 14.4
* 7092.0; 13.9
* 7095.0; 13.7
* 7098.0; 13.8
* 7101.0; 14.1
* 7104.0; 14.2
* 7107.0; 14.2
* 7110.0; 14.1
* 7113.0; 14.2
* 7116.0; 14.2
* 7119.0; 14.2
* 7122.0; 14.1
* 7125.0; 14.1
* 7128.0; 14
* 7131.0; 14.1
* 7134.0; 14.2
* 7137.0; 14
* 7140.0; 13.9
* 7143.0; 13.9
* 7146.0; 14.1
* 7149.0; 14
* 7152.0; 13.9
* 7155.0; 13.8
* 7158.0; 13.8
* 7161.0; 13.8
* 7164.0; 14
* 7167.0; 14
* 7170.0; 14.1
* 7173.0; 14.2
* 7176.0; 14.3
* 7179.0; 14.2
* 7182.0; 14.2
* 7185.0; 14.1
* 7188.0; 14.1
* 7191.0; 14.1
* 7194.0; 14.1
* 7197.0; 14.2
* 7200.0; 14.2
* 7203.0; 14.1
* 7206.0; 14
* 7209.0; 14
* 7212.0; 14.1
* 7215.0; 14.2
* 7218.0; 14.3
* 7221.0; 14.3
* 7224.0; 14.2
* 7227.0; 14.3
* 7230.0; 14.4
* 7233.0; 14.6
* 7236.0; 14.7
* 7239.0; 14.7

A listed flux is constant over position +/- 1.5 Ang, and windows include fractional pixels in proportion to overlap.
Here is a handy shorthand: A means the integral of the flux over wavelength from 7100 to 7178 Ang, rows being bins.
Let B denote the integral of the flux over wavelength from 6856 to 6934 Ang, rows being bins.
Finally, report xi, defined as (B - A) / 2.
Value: 46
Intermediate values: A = 1097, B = 1188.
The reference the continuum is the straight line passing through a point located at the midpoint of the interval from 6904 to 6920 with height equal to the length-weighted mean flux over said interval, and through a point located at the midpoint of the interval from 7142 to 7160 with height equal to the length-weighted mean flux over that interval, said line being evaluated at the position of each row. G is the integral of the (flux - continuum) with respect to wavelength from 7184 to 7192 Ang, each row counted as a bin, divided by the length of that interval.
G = 0.4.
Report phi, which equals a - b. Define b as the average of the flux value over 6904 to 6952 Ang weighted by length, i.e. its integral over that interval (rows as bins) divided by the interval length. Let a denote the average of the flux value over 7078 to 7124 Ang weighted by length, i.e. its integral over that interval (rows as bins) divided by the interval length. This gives -1.22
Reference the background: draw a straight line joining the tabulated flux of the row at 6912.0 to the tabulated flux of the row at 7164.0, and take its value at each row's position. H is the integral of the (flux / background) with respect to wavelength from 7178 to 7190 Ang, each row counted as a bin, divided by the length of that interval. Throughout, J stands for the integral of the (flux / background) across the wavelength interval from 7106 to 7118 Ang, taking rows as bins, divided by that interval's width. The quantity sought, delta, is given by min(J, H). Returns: 0.99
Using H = 1.02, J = 0.99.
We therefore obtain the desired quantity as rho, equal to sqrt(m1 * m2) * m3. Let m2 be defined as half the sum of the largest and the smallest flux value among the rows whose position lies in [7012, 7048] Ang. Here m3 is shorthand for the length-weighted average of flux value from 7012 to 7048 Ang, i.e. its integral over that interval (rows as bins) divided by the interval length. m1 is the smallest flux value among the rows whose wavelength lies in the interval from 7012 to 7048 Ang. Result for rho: 237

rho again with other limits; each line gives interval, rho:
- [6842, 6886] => 221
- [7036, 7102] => 208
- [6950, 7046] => 232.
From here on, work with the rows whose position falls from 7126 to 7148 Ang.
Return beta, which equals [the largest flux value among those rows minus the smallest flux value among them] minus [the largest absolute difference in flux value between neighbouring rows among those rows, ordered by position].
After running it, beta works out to 0.1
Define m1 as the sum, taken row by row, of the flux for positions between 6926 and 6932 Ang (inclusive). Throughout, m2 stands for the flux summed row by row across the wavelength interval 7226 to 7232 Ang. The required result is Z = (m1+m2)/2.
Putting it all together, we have 29.35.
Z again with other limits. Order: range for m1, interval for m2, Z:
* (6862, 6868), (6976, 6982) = 30.10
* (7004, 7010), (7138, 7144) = 29.00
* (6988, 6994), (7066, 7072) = 30.25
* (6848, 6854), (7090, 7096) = 28.95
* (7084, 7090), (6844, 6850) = 29.85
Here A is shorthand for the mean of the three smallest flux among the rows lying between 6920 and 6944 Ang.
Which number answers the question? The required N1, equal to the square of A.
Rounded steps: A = 15.1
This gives 227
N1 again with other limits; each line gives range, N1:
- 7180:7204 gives 199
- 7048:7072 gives 189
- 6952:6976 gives 220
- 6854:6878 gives 213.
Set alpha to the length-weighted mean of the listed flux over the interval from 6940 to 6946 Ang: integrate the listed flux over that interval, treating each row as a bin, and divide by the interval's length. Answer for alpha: 15.73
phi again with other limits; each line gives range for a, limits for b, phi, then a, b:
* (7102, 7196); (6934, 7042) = -1.31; 14.1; 15.39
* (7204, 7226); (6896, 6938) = -1.24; 14.2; 15.40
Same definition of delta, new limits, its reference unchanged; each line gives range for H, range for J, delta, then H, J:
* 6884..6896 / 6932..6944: 1.00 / 1.00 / 1.03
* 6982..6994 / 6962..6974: 1.00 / 1.04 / 1.00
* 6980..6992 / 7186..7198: 1.02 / 1.04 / 1.02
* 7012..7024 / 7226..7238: 1.03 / 1.03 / 1.07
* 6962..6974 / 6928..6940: 1.00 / 1.00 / 1.02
